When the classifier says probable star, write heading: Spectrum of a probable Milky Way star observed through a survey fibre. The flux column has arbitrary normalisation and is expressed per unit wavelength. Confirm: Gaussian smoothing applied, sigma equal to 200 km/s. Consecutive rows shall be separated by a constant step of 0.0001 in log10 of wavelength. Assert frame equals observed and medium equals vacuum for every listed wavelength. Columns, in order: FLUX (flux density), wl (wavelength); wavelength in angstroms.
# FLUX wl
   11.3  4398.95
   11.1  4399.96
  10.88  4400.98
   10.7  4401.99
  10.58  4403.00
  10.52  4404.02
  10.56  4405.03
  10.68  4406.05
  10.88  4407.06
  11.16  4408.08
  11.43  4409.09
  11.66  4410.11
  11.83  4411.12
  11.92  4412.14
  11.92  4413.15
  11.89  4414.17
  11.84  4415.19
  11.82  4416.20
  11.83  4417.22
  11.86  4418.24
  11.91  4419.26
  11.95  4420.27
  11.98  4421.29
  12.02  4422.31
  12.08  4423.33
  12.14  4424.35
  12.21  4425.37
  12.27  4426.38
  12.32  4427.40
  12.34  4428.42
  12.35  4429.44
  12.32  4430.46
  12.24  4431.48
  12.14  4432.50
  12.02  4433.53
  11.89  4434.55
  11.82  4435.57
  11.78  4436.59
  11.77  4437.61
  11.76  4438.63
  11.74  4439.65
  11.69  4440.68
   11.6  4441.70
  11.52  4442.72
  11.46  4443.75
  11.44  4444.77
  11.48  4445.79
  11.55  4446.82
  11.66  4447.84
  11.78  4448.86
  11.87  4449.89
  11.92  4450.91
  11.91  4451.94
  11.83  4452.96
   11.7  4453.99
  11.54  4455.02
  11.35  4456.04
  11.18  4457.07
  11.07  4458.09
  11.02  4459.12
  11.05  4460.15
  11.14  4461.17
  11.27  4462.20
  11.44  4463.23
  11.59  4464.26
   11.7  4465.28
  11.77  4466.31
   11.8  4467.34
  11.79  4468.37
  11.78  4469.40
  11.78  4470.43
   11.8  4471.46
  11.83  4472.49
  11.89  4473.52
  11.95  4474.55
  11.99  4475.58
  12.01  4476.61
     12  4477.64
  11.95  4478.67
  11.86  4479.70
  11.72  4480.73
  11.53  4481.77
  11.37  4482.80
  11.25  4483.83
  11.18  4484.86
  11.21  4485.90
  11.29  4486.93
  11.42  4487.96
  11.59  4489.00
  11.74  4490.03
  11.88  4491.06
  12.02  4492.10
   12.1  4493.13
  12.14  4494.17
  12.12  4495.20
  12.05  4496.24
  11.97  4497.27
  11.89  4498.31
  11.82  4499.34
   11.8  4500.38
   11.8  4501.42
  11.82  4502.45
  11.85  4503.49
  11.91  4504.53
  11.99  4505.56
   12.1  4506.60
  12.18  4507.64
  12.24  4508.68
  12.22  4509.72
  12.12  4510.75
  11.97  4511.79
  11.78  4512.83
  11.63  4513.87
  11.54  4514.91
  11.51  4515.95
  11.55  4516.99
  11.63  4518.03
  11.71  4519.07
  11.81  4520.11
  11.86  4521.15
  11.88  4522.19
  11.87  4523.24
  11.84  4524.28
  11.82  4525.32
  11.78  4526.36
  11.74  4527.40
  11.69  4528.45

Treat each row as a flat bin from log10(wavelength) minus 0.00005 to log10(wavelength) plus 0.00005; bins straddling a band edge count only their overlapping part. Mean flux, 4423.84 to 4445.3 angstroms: 11.9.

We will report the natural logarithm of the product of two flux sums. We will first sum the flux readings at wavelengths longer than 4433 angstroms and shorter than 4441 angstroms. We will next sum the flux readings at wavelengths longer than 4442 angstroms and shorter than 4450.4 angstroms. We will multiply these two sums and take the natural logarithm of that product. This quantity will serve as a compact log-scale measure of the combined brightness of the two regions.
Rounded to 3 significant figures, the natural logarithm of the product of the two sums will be 9.08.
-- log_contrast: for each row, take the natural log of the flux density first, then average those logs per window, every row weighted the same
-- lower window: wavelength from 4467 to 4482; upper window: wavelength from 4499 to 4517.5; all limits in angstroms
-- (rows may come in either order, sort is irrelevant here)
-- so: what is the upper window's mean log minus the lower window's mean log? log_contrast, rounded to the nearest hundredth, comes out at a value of 0.00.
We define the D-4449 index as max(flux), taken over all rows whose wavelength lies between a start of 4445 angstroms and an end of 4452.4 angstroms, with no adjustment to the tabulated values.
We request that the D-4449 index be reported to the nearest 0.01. 11.92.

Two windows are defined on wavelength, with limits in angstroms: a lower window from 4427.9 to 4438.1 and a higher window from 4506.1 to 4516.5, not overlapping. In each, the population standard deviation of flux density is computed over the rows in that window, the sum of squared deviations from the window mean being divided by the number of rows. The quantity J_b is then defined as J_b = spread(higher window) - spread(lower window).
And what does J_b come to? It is 0.05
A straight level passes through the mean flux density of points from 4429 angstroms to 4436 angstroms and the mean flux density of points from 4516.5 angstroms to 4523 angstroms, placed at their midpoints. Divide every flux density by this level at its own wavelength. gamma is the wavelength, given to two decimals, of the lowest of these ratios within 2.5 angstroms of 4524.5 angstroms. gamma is 4526.36 angstroms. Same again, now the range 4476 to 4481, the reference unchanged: 4480.73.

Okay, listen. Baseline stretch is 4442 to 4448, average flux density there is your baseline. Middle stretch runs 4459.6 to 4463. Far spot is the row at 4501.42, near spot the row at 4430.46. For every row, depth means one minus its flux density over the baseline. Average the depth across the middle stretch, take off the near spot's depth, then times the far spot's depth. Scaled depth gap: -0.0025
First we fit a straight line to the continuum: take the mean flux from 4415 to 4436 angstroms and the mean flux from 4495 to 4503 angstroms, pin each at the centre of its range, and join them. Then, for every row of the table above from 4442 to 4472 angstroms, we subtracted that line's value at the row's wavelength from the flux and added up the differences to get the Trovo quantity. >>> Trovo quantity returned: -12.7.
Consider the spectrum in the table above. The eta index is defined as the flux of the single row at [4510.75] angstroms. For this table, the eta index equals 12.12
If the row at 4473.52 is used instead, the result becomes 11.89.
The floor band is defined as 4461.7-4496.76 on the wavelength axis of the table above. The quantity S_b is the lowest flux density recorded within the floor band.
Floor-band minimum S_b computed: 11.18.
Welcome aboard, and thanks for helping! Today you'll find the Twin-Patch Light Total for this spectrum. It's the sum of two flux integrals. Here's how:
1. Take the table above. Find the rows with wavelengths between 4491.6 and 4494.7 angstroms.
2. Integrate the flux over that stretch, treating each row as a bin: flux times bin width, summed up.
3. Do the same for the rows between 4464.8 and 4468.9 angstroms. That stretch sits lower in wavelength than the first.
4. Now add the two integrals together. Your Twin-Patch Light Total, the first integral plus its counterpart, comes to 86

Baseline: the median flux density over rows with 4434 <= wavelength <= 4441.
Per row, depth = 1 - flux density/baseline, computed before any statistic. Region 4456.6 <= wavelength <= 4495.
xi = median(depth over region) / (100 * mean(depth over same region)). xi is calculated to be 0.0021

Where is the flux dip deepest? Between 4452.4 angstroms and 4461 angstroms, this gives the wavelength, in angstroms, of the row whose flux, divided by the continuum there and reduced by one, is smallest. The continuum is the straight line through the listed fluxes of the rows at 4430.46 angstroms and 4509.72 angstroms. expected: 4459.12 angstroms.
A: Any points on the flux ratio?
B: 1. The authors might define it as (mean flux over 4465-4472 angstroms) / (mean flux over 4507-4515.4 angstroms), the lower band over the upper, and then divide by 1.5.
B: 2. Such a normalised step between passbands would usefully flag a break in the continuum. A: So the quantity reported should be 0.656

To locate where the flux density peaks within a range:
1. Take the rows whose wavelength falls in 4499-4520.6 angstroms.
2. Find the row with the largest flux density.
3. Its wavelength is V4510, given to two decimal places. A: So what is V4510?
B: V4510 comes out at 4508.68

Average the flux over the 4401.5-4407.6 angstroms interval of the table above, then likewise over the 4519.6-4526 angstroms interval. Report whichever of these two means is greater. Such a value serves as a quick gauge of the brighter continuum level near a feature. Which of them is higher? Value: 11.8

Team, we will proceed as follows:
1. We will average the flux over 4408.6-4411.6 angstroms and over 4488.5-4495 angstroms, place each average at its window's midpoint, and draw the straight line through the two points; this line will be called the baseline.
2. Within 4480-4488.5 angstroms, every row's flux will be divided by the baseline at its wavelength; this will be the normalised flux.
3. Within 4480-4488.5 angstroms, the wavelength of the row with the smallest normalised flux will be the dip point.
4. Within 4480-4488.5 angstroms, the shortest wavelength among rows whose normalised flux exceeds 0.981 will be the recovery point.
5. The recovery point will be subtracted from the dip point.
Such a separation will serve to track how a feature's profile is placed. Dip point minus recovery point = 4.1 angstroms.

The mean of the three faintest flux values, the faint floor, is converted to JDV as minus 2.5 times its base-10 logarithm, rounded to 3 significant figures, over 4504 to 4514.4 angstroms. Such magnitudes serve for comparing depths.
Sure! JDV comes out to -2.68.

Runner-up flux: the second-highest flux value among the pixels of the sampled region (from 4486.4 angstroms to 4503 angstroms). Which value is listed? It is 12.12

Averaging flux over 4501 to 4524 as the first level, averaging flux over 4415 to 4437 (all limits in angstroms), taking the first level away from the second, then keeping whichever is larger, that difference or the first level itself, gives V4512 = 11.9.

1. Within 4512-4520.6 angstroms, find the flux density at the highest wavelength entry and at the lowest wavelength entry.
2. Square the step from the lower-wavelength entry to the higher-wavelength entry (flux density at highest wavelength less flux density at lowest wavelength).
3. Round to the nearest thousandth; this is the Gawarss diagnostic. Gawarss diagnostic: 0.001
